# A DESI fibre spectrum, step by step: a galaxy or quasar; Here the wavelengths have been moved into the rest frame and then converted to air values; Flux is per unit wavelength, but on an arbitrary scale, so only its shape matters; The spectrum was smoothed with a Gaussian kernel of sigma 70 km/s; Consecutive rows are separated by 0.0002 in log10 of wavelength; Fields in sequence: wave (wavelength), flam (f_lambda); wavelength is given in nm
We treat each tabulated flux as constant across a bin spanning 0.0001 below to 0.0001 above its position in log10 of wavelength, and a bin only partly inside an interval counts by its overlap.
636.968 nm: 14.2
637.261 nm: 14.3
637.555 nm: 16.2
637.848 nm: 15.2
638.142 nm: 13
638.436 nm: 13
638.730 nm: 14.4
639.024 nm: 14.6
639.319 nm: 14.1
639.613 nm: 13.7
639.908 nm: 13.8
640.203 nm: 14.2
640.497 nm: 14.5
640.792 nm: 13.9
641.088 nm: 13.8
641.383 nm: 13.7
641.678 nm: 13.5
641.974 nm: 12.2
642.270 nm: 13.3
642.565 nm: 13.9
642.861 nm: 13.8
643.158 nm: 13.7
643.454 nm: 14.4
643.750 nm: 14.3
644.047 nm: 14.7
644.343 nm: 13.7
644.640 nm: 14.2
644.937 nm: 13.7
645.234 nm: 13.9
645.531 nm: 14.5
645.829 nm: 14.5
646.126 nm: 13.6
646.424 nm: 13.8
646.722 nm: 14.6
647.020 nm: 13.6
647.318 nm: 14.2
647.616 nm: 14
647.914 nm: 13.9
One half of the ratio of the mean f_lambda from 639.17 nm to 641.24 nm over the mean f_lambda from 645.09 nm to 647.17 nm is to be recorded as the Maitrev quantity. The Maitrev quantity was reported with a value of 0.497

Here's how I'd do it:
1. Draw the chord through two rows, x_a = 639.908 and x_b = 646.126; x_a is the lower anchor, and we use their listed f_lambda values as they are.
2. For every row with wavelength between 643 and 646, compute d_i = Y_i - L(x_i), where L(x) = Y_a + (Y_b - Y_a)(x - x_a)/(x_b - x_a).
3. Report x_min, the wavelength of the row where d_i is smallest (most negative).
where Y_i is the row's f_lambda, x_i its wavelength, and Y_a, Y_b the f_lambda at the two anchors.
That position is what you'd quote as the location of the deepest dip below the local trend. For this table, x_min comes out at 643.158 nm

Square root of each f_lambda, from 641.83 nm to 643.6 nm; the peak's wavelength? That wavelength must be 643.454 nm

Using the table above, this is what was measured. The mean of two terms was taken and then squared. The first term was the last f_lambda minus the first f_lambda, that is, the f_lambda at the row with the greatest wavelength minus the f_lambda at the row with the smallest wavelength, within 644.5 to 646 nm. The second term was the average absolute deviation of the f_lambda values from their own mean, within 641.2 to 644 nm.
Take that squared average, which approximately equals 0.13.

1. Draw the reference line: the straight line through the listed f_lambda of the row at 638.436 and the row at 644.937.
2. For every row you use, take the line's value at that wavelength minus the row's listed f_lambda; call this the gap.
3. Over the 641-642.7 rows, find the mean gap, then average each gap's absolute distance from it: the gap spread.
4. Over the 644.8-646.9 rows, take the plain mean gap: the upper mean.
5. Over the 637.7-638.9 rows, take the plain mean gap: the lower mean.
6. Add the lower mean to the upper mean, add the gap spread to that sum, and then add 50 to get 49.2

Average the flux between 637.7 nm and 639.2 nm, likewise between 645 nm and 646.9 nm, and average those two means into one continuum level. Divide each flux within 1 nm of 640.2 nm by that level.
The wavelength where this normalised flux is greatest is 640.497 nm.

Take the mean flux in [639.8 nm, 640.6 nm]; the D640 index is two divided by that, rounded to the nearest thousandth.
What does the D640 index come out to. 0.141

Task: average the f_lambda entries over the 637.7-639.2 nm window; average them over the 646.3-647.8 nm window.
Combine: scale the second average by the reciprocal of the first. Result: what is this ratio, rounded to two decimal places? 1.00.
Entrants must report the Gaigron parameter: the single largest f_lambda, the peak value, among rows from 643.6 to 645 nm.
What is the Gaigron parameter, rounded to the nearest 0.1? 14.7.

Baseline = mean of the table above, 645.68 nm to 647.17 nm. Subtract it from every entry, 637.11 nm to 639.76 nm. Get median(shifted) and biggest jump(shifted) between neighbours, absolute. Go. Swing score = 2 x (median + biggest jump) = 5.0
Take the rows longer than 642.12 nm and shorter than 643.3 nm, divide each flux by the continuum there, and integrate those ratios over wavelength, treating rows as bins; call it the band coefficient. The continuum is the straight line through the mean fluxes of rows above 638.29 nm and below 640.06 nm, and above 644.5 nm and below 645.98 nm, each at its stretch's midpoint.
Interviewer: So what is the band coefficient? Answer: 1.15 nm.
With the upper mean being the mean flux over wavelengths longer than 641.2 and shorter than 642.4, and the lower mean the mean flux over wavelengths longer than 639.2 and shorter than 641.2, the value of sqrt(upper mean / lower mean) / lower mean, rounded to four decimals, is 0.0693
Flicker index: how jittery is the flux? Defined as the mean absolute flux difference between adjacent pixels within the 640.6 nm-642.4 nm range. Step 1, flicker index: 0.56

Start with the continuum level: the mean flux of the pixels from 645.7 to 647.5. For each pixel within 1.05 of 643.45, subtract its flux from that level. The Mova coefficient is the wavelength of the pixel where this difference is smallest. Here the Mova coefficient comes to 644.047 nm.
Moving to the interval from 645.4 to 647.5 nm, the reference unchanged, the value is 646.722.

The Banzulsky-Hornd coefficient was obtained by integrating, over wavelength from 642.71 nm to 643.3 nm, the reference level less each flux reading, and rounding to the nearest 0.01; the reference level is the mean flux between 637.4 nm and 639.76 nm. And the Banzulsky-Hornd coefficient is 0.31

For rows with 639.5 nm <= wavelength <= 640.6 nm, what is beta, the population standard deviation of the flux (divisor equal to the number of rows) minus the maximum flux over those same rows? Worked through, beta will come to -14.2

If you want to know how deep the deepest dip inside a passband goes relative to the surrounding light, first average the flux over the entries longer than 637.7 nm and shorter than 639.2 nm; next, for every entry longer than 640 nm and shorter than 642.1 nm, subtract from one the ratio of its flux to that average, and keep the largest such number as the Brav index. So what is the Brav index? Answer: 0.131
